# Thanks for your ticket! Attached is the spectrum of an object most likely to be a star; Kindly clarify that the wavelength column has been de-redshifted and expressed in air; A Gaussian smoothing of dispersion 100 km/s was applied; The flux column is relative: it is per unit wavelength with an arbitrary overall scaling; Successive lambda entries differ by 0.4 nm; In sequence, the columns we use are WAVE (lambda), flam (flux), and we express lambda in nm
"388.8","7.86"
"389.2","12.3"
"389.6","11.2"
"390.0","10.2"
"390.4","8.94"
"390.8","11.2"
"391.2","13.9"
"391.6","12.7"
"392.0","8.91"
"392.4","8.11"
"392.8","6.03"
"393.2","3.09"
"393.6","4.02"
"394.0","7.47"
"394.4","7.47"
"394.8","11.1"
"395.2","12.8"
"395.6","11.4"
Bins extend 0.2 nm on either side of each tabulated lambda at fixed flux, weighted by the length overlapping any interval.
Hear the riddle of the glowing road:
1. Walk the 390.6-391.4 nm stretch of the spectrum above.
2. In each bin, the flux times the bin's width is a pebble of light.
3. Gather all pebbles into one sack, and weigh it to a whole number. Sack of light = 10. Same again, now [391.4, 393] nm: 14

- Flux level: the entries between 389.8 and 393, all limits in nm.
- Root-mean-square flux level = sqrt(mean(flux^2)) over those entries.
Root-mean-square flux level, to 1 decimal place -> 10.3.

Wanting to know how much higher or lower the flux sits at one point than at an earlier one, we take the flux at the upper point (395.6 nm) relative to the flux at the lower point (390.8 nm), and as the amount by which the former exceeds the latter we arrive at 0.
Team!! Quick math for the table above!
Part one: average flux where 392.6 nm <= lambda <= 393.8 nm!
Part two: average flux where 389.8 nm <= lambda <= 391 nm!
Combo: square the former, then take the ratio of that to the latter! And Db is 1.9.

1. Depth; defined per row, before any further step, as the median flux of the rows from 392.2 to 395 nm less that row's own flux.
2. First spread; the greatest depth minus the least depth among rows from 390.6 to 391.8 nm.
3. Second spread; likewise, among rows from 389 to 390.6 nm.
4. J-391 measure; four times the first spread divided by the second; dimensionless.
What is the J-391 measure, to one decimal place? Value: 3.2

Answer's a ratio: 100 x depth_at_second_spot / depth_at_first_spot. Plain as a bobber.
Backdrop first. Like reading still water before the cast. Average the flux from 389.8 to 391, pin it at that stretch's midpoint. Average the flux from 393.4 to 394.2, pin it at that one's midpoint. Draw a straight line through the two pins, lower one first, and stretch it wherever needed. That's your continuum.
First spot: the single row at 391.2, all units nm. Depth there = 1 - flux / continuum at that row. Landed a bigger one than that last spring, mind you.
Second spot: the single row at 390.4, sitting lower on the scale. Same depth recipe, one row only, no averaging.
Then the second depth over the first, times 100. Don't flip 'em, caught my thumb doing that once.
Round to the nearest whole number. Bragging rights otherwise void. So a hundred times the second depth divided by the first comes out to -22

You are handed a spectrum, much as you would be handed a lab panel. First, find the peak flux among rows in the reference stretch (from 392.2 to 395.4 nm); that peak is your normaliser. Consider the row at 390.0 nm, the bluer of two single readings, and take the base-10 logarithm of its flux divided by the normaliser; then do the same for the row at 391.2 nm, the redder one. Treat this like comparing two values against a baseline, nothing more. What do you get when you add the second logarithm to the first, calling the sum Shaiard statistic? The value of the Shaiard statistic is -0.063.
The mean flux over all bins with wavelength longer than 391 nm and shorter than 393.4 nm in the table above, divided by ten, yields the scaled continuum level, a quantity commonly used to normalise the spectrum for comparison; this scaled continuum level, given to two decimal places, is 0.88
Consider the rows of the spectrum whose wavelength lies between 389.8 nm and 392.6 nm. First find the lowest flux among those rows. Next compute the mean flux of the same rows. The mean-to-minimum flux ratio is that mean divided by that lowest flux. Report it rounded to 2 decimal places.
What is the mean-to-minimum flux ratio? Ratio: 1.30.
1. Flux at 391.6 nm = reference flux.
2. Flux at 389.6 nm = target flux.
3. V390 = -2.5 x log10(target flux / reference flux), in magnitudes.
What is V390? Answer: 0.14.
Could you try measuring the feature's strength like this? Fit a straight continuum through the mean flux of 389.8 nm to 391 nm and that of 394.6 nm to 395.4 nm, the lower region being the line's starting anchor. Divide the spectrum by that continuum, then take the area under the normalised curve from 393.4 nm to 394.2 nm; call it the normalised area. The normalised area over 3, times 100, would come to 13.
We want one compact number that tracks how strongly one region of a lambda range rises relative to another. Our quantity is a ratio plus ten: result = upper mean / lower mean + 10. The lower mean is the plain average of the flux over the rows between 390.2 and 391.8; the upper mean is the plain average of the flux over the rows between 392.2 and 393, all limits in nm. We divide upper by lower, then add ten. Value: 10.6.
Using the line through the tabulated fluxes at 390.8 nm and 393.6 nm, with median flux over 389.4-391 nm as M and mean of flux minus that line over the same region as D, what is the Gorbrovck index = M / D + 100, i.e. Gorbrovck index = 95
